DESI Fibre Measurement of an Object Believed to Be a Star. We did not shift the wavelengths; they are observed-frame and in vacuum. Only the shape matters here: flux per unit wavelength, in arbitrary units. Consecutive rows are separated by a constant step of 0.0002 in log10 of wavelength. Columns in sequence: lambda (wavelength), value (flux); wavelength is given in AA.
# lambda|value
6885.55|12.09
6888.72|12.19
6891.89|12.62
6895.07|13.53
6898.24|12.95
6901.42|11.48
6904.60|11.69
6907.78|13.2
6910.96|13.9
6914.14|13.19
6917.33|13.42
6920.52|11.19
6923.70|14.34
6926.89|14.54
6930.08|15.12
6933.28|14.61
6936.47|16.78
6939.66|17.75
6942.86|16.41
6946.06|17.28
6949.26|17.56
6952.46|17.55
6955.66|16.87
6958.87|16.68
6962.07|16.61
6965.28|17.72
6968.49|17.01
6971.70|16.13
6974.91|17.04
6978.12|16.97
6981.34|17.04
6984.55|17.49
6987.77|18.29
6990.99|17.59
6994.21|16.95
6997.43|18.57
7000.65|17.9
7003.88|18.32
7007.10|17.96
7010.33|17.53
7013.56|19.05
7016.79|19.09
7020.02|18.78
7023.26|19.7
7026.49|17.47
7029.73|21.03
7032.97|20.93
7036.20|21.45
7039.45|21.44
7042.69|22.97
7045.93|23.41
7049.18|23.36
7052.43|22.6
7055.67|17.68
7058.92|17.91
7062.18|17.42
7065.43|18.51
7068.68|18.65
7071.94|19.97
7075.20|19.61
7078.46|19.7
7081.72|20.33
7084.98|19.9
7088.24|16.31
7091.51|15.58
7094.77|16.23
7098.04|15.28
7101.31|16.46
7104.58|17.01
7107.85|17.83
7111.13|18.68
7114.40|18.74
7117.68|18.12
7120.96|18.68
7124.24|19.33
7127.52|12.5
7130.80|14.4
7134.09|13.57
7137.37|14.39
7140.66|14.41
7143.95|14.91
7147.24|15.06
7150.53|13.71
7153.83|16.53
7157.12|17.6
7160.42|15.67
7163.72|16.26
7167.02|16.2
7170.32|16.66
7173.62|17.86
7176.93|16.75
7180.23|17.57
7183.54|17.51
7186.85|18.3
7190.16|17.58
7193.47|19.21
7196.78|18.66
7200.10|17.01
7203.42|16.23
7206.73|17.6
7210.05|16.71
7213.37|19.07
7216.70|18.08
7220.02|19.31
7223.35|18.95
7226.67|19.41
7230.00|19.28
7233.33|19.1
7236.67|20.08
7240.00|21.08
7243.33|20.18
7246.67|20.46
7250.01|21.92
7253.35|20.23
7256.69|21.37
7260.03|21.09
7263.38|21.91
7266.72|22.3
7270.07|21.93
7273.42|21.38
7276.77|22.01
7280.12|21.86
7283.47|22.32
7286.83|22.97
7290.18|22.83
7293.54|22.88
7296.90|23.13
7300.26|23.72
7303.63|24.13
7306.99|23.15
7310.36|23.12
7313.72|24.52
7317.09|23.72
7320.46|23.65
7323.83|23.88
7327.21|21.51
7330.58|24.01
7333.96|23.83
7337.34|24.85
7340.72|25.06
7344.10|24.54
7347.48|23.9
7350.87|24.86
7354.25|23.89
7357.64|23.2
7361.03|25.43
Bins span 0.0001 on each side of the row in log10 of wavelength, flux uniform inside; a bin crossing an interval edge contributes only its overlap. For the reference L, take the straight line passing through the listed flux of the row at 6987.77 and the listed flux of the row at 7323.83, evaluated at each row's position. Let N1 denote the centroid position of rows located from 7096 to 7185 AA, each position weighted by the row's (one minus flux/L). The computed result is 7143.3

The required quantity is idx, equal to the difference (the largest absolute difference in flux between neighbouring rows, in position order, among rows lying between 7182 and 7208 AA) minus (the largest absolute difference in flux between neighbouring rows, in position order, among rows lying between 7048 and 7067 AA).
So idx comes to -3.3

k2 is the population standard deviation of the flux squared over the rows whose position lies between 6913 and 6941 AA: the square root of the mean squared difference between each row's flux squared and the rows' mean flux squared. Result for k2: 53.4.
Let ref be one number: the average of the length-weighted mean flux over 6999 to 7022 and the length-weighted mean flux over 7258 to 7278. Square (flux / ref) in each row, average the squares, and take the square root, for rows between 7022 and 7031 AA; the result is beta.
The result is 0.97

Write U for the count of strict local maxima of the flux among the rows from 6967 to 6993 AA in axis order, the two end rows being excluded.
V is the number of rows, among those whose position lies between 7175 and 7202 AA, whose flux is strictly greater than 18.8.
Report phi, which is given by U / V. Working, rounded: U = 2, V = 1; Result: 2.0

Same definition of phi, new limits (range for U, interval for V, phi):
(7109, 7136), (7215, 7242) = 0.4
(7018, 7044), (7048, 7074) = 1.0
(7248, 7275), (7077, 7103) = 0.7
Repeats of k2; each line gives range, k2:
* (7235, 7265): 28.6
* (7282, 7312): 22.9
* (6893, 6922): 23.5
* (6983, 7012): 17.0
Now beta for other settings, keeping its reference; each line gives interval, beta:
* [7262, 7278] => 1.09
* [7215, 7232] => 0.95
